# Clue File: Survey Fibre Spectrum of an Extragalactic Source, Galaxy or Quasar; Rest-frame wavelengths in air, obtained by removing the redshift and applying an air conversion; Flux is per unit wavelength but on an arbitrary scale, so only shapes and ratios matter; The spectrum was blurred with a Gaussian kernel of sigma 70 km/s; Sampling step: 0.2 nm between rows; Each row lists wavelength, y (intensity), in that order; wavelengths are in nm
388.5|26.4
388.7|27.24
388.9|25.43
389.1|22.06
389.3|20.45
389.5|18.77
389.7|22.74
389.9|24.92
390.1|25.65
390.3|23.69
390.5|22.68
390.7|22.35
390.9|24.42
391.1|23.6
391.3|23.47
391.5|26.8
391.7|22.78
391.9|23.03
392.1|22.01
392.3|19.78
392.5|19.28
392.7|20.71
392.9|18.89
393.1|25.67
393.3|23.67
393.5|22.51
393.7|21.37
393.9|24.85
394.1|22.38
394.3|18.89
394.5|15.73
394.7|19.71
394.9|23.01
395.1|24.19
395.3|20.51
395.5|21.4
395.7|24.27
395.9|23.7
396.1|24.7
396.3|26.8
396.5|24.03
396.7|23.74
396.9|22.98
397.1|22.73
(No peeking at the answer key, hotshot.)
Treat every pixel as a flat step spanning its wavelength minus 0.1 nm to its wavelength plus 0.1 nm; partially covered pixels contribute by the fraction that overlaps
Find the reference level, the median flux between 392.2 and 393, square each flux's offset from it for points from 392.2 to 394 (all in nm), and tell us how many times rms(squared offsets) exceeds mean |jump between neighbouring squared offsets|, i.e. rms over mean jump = 1.4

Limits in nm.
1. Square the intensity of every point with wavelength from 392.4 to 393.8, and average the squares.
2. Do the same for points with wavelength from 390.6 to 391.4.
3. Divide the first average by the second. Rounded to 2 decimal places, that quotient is 0.87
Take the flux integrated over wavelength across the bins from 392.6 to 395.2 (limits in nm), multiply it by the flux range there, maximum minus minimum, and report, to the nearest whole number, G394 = 560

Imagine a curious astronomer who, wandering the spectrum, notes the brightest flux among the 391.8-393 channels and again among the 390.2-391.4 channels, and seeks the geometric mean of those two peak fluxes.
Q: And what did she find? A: 23.7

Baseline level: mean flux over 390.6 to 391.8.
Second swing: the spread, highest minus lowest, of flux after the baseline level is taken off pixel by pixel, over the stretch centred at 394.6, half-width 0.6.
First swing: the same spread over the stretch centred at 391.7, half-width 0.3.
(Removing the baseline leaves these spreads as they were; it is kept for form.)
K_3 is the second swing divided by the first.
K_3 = 2.1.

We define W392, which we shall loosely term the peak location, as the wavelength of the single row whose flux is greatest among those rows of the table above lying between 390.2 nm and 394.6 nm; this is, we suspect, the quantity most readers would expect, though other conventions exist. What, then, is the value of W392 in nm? 391.5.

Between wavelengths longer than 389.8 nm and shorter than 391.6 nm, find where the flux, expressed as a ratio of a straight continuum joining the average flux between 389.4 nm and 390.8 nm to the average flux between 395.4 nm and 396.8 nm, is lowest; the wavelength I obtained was 390.7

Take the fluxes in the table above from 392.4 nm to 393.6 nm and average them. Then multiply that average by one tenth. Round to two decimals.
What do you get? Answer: 2.18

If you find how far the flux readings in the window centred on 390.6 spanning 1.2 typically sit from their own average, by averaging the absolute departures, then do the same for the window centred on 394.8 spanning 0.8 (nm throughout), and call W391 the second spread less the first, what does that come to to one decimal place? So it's 2.1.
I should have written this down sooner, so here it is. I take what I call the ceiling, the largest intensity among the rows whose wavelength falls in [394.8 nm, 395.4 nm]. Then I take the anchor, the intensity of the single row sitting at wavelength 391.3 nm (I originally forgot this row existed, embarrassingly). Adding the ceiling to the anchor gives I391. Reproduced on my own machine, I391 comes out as 47.7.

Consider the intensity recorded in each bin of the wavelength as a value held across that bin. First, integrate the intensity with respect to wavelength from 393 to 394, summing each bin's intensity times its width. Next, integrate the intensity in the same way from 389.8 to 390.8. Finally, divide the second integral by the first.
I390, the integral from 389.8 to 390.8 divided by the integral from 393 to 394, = 1.01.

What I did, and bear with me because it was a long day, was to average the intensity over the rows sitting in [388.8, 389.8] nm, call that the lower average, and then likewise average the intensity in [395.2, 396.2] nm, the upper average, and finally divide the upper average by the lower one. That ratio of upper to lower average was 1.05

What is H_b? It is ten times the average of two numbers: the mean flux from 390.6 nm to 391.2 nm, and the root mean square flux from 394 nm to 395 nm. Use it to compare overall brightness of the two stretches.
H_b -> 218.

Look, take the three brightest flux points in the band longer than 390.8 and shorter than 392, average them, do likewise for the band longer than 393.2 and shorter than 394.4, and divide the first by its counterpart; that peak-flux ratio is 1.05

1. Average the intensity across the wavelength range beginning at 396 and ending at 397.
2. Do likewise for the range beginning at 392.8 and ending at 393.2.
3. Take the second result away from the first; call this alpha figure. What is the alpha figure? 2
